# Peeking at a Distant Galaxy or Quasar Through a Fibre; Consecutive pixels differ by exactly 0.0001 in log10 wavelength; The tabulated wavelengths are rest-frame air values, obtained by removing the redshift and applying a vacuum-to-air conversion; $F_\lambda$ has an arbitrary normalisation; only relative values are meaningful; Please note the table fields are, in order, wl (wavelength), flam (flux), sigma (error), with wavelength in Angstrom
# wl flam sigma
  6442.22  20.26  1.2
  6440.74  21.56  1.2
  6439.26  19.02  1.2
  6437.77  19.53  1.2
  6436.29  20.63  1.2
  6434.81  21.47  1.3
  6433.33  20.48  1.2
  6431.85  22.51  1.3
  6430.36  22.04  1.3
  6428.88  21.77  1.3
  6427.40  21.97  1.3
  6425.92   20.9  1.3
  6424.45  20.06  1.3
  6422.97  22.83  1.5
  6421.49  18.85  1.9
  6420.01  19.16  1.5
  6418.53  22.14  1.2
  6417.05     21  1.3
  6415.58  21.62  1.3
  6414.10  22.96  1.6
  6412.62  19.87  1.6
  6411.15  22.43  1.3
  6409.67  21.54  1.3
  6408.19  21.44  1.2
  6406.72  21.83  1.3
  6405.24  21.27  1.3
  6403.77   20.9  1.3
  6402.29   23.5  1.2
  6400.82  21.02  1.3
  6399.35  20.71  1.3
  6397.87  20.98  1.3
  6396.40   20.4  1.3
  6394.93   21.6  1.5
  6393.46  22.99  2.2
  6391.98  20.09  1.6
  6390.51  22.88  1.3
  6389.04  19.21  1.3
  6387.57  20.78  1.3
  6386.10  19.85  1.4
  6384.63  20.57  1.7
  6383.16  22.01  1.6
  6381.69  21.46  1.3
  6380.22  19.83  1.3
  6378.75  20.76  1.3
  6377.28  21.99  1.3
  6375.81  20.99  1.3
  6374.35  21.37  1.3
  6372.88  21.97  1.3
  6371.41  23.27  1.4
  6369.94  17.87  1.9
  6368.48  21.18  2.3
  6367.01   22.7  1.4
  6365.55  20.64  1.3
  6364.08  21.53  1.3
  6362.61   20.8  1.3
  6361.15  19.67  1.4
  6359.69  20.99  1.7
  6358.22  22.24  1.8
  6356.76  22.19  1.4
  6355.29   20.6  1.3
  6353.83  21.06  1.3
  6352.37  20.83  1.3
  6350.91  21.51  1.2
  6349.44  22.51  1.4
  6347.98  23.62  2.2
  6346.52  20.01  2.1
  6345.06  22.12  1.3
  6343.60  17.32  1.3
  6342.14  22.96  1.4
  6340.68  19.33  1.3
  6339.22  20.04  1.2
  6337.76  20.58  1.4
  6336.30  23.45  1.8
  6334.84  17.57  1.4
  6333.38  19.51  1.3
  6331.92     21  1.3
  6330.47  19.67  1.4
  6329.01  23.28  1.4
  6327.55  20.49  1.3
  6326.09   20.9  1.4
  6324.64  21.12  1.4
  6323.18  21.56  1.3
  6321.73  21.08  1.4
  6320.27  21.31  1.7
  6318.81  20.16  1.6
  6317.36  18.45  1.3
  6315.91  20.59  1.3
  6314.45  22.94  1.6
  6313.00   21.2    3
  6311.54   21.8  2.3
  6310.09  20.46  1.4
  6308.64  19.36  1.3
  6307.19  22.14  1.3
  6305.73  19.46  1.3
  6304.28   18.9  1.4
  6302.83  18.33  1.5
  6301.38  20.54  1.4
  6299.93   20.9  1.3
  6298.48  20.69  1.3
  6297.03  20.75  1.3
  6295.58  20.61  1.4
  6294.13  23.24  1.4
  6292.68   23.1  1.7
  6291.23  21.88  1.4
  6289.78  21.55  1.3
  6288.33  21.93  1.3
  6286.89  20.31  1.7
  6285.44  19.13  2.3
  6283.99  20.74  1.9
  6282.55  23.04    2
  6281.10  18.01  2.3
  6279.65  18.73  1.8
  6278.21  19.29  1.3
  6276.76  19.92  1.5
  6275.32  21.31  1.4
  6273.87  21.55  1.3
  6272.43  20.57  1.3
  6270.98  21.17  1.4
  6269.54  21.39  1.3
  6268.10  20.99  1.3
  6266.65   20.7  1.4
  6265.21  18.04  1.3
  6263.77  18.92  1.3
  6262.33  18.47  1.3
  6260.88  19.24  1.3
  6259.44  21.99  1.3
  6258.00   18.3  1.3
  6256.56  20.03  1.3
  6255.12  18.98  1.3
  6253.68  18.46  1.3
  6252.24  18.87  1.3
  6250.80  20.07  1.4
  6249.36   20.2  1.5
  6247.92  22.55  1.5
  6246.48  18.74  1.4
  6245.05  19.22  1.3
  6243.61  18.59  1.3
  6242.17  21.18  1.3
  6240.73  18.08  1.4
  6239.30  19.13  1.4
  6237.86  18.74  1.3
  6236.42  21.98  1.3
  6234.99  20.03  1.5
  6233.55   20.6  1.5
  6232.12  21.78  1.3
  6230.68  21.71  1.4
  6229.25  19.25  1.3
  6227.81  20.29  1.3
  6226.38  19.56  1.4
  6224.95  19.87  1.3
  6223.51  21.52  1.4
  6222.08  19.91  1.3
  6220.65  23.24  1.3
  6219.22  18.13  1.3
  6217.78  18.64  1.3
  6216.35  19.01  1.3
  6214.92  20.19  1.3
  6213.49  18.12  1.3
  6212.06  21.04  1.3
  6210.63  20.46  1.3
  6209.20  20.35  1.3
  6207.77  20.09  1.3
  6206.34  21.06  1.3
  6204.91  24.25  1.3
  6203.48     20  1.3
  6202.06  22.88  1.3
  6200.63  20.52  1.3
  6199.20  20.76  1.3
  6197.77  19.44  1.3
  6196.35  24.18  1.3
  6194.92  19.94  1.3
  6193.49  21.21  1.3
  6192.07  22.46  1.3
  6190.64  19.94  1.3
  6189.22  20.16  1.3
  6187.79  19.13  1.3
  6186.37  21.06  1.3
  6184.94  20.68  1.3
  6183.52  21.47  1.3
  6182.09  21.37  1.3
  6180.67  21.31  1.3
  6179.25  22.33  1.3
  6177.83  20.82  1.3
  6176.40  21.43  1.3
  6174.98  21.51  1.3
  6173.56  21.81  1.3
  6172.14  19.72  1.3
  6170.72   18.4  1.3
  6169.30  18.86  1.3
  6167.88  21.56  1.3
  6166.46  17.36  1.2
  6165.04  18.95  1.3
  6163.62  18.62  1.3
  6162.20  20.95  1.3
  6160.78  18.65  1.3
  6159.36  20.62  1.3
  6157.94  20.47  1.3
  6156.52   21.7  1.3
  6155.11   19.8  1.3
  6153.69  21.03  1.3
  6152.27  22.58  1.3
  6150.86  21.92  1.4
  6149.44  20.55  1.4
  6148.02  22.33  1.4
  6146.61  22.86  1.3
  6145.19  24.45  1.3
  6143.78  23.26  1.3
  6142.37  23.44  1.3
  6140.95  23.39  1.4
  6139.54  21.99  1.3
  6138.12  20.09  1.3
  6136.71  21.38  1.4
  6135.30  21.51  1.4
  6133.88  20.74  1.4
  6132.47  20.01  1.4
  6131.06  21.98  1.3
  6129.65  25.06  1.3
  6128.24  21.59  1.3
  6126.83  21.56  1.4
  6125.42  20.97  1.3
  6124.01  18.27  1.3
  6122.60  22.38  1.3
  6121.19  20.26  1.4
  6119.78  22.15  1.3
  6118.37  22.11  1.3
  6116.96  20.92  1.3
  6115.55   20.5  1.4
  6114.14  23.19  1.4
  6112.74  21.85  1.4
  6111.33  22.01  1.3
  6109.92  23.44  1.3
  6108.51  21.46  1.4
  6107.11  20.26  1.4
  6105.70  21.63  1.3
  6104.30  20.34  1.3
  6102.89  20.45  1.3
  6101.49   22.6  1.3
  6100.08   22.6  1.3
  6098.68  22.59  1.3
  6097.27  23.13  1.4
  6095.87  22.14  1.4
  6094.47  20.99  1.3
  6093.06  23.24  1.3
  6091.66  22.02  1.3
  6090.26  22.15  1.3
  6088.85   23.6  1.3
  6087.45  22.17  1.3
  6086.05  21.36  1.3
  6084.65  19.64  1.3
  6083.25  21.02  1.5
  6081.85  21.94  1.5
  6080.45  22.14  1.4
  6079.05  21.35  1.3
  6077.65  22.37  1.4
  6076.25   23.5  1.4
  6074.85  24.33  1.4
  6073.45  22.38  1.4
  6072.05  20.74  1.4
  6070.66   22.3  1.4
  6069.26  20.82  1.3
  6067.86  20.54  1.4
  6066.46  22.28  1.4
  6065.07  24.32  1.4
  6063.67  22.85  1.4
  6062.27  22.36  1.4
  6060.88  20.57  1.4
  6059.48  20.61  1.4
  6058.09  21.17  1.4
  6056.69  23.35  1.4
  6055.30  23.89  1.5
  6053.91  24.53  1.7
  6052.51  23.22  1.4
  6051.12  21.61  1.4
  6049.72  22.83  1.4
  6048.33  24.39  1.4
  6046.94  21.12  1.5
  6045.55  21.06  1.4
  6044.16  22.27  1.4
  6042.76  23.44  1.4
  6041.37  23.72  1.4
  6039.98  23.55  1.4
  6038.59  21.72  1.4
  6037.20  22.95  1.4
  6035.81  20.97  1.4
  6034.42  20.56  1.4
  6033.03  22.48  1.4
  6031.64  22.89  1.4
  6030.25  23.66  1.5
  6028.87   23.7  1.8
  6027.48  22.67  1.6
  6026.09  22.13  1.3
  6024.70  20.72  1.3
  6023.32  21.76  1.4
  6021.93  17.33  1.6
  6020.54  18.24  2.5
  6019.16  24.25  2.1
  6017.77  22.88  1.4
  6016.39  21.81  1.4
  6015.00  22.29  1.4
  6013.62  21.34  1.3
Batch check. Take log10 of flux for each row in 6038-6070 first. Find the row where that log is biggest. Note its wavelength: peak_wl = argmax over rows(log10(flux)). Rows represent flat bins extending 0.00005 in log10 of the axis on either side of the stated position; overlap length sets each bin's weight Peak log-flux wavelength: 6053.91 Angstrom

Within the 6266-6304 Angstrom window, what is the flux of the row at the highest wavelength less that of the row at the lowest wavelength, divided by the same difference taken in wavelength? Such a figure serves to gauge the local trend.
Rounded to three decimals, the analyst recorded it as -0.066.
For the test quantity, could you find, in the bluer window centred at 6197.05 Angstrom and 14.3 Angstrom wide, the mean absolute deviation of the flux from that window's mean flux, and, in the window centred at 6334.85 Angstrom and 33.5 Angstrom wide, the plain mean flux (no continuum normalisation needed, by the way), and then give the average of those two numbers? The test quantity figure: 11.1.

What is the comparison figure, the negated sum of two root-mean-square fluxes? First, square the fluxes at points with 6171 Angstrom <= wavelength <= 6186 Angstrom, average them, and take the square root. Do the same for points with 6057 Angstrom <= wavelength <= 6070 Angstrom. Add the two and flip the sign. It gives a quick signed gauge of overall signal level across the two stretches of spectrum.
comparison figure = -43.0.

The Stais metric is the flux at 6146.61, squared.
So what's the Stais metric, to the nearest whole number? 523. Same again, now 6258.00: 335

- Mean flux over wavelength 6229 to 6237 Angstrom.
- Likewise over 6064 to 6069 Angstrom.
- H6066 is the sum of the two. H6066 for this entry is 43.3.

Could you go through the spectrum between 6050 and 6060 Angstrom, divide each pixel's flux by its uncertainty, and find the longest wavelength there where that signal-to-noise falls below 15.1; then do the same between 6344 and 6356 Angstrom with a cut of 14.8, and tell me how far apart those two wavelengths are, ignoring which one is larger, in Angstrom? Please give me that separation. 288.5 Angstrom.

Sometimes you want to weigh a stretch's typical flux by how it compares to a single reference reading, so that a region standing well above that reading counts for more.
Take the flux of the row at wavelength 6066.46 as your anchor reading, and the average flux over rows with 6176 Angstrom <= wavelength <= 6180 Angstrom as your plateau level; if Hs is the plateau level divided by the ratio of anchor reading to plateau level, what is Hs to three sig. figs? 20.8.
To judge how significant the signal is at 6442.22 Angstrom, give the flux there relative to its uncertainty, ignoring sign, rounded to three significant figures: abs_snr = 16.9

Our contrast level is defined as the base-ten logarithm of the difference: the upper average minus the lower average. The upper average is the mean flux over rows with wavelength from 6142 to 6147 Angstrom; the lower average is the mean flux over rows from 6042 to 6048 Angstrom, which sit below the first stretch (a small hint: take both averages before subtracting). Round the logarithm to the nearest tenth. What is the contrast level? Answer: 0.2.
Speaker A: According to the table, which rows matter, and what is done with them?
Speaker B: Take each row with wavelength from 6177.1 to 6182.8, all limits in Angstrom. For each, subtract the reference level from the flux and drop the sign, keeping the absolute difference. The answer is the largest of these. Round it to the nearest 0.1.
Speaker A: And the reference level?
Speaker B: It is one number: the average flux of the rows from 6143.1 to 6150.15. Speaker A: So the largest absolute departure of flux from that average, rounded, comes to 1.9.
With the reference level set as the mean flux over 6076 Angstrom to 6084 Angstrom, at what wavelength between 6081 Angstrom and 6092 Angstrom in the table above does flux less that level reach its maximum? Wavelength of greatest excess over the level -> 6088.85 Angstrom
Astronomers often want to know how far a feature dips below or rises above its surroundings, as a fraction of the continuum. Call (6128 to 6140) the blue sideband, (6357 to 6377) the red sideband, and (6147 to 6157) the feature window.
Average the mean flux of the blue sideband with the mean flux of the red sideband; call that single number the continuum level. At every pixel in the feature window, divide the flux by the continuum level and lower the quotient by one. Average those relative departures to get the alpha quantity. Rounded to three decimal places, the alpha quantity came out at 0.002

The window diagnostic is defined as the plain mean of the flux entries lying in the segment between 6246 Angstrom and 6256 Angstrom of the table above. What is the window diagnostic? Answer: 19.7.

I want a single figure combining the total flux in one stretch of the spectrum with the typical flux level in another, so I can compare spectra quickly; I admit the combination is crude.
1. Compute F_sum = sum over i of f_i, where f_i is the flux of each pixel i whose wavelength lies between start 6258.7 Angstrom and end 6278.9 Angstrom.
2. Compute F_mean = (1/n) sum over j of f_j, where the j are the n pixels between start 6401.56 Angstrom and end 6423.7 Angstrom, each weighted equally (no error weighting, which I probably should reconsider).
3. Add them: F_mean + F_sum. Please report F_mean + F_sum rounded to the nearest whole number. 305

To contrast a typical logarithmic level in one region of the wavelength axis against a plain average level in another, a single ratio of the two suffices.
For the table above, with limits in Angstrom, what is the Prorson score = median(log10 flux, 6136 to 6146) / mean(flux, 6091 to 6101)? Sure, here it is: 0.0610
